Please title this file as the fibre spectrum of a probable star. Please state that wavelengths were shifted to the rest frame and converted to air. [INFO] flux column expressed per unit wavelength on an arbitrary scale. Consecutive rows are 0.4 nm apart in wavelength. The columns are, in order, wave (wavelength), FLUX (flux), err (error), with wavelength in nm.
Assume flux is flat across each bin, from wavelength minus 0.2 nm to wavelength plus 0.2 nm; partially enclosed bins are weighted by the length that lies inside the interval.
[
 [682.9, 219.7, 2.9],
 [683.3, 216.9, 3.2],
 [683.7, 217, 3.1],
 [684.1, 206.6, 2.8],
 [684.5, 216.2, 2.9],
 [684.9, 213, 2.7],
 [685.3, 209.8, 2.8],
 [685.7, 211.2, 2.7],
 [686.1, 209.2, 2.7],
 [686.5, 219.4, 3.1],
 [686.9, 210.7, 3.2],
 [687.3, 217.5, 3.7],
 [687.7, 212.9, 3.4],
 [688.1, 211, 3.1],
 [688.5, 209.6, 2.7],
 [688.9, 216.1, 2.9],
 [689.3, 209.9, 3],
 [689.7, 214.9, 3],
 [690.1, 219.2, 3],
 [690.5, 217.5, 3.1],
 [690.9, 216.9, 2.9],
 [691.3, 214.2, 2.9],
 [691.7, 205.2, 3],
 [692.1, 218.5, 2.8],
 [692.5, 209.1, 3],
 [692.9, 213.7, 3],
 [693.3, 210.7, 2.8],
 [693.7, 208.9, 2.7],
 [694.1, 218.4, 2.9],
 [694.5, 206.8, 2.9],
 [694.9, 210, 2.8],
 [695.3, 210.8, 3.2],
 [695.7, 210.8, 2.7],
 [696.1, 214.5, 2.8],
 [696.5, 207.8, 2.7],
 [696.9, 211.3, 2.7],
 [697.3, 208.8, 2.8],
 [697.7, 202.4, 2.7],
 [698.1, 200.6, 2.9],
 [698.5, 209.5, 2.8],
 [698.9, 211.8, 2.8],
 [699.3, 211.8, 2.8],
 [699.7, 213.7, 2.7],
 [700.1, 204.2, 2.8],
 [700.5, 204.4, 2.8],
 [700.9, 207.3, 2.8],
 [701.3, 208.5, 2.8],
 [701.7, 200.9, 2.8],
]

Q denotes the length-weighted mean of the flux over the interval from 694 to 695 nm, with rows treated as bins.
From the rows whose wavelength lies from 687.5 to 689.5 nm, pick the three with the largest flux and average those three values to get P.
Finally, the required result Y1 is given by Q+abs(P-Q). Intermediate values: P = 213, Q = 211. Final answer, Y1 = 213.3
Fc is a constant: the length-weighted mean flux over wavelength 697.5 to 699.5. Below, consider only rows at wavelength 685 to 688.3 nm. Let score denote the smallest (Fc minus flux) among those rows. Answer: -12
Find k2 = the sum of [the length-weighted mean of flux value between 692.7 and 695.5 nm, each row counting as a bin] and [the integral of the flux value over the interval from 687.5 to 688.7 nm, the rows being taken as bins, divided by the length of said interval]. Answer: 422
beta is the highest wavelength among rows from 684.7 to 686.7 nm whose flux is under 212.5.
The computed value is 686.1 nm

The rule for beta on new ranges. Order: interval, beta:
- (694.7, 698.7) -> 698.5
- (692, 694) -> 693.7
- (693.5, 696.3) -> 695.7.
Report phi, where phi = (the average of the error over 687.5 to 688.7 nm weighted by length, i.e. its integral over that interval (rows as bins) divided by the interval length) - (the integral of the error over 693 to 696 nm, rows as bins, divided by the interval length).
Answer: 0.21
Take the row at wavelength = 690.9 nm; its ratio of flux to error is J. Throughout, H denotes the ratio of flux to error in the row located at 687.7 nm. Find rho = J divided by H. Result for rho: 1.19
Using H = 62.6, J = 74.8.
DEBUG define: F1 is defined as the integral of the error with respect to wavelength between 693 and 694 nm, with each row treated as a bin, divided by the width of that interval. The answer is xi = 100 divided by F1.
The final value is 35.8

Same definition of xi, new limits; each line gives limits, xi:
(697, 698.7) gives 35.8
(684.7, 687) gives 35.1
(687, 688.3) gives 29.5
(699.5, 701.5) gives 36.0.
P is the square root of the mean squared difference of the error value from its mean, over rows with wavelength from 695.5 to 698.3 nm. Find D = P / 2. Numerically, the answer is 0.04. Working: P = 0.07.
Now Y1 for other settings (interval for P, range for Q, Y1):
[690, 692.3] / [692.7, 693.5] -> 218.4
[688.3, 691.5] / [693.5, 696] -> 217.9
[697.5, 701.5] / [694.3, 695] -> 212.4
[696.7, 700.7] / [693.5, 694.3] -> 214.9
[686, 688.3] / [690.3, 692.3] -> 216.6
